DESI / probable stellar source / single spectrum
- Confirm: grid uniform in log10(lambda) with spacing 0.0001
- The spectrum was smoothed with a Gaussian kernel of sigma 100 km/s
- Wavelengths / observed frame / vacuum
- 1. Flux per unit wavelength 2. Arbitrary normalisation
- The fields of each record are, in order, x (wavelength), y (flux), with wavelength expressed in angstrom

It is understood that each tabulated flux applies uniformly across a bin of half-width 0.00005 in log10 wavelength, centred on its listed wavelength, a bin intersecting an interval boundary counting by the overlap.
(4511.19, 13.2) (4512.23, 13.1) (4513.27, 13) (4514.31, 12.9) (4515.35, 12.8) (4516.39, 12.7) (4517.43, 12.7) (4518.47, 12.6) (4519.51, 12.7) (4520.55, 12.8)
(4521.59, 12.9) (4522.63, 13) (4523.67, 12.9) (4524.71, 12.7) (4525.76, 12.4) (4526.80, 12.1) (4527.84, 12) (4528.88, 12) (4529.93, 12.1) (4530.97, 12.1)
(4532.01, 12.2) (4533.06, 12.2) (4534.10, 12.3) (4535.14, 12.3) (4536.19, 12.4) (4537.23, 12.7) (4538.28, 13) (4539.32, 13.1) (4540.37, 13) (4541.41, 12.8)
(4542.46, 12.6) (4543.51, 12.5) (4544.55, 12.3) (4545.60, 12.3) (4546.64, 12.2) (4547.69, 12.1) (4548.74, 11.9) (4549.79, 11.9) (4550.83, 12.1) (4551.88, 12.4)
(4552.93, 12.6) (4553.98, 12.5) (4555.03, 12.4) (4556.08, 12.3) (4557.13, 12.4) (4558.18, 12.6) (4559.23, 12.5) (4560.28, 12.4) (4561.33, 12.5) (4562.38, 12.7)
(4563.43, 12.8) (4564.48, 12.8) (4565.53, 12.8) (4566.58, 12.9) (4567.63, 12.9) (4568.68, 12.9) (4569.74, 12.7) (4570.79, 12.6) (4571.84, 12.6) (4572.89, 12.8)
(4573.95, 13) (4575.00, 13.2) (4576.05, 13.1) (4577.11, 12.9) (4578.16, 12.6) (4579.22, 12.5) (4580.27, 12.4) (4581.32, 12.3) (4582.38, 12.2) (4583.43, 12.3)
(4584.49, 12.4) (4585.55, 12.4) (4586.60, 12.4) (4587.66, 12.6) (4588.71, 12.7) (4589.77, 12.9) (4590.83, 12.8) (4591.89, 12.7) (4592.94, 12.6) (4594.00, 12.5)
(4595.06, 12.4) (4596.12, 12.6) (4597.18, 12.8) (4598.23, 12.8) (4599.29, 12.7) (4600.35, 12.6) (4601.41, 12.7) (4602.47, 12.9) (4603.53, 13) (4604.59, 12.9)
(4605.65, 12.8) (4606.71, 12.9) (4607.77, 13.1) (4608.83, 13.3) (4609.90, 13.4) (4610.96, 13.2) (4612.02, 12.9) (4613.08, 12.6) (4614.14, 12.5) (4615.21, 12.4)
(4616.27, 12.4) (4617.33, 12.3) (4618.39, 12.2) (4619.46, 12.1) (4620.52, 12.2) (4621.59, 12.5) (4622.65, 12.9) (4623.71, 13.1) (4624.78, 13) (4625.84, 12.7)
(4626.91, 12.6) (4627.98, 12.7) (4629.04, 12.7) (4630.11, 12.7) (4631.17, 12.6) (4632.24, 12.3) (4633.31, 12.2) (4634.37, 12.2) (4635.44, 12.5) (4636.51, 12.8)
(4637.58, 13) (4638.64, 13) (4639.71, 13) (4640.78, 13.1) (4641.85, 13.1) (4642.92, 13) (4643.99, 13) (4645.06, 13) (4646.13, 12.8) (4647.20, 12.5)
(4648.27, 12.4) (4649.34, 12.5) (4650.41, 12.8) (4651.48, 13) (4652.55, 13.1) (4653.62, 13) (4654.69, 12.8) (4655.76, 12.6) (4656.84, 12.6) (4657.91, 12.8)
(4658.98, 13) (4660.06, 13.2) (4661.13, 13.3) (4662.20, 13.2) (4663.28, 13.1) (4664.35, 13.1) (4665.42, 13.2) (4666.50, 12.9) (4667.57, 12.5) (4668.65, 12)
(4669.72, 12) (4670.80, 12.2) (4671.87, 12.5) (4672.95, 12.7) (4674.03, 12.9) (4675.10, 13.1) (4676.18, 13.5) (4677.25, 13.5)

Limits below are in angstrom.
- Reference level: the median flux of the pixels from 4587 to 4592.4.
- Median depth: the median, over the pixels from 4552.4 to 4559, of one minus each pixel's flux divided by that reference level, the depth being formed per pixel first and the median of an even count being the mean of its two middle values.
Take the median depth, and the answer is 0.020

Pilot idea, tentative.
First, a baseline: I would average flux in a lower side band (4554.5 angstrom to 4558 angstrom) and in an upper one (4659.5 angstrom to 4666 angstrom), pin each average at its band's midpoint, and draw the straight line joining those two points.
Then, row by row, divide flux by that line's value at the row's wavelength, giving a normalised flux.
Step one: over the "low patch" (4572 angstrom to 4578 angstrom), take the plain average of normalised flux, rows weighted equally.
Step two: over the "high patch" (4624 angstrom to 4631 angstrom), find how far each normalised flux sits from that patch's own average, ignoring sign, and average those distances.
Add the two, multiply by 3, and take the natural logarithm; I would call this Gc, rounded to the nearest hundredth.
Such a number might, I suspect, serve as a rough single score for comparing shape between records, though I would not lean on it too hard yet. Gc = 1.14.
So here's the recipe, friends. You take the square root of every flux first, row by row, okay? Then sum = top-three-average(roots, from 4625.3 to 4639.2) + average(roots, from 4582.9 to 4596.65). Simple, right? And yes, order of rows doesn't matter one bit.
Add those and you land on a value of 7.14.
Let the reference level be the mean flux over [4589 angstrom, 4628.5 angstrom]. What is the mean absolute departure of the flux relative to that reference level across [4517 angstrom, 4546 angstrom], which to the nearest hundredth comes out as 0.32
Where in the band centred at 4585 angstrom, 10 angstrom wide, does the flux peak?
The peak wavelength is 4589.77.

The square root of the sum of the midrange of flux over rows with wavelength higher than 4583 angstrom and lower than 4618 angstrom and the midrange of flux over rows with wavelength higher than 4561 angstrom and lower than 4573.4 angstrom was 5.05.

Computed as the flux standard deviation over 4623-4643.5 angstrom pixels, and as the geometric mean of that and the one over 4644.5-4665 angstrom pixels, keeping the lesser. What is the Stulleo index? 0.28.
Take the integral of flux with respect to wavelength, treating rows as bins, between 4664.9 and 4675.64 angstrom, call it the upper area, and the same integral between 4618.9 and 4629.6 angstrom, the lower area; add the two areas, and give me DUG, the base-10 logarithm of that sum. 2.43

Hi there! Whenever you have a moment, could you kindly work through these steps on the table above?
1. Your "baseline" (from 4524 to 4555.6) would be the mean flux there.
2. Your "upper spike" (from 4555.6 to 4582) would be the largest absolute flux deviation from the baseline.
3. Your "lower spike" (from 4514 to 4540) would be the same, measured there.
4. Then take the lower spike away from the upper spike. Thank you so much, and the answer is 0.10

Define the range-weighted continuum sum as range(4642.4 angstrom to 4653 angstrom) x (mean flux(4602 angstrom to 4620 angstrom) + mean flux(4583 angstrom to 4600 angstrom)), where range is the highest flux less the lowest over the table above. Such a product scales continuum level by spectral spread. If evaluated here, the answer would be 18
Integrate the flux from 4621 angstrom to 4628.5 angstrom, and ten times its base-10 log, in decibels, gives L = 19.8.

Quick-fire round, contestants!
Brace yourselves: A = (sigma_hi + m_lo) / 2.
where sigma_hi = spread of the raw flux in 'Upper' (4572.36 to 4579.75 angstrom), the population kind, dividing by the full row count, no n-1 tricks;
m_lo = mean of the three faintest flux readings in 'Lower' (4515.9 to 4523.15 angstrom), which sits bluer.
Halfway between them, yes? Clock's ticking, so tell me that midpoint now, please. 6.45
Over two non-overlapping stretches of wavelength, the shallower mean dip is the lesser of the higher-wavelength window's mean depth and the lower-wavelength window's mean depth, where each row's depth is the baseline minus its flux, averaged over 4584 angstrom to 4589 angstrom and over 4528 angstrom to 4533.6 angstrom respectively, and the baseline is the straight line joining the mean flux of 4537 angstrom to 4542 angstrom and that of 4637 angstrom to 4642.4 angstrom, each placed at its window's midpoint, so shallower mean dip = 0.48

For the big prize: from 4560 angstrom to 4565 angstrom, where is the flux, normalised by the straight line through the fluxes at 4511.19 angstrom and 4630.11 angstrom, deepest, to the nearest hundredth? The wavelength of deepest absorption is 4560.28 angstrom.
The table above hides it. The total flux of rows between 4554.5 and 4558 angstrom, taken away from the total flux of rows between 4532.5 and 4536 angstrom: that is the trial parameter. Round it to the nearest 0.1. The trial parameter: -0.3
